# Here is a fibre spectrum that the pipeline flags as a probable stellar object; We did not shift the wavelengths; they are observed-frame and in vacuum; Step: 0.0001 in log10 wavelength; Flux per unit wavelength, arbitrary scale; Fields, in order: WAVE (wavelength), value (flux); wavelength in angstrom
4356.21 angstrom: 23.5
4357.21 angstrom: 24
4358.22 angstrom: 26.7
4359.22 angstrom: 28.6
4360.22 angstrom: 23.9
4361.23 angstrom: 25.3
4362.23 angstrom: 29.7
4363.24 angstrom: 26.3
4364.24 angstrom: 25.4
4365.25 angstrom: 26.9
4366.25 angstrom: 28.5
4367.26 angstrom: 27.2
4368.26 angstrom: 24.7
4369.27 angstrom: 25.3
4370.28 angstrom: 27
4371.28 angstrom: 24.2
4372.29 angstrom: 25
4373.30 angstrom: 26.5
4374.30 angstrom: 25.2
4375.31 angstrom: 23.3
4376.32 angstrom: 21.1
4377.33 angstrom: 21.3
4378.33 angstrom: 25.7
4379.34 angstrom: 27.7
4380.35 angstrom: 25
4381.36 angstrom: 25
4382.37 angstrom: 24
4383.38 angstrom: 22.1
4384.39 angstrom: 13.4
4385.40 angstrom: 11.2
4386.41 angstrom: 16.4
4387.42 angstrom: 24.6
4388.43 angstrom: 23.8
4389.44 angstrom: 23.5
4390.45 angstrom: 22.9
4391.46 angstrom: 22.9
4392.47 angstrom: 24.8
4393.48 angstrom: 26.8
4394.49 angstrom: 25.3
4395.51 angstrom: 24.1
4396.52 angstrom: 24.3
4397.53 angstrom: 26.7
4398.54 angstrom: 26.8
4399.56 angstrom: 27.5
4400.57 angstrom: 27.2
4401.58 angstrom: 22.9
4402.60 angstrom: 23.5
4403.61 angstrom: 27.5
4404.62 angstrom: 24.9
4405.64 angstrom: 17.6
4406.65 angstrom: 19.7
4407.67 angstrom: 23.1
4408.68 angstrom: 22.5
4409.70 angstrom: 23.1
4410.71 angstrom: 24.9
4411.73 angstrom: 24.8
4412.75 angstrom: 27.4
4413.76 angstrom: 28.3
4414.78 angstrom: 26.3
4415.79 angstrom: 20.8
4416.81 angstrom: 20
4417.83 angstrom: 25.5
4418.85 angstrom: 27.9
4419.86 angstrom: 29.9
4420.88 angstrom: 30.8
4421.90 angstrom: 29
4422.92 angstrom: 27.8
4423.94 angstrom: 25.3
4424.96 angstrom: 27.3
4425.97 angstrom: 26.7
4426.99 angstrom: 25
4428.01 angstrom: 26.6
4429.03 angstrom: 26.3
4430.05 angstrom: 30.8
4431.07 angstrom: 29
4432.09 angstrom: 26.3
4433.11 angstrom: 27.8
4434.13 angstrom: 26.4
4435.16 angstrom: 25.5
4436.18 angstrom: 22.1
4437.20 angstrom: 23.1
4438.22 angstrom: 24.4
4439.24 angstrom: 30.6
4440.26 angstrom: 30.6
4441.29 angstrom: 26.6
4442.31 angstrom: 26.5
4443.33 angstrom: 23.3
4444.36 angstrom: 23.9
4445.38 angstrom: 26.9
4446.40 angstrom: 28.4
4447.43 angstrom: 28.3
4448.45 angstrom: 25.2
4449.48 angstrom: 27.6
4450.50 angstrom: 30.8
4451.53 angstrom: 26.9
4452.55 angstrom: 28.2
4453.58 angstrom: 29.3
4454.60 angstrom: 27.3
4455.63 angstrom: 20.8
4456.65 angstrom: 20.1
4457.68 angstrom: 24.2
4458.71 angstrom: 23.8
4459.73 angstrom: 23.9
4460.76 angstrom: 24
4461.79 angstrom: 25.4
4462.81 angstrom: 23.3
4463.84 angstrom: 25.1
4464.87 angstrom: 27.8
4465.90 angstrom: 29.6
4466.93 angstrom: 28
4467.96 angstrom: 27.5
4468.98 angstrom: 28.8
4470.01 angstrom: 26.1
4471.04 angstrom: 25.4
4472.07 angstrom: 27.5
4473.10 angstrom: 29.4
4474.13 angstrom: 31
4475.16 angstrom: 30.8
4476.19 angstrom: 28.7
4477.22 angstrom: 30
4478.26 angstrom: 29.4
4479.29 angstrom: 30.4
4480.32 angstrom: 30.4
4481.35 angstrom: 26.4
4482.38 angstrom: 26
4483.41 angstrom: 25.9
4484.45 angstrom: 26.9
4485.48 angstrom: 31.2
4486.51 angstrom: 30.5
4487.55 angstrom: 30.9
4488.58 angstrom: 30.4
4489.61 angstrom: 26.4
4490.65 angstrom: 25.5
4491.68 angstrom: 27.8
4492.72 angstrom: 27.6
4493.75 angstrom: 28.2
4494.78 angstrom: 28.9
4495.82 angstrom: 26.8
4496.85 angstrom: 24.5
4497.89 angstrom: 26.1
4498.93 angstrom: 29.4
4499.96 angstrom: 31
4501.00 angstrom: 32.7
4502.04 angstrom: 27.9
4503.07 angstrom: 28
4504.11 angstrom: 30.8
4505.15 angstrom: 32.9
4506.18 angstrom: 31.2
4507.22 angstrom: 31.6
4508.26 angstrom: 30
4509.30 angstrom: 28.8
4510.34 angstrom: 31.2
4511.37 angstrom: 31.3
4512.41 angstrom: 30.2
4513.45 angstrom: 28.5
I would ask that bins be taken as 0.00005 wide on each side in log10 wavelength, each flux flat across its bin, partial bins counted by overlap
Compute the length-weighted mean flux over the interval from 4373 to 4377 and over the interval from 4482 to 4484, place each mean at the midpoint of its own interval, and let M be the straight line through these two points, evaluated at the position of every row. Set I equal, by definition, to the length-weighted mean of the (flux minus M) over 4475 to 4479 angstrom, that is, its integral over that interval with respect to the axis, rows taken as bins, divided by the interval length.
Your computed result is 3.9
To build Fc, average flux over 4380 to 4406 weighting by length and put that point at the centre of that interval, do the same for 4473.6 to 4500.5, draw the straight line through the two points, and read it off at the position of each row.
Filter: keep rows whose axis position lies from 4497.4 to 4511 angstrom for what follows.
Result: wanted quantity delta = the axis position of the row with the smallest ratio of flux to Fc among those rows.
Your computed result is 4497.89 angstrom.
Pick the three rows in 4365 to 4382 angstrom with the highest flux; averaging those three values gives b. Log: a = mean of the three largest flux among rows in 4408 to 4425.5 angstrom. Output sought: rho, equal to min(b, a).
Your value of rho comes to 27.8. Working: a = 30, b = 28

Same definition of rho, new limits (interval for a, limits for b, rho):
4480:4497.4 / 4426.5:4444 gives 30.7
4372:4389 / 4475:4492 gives 26.6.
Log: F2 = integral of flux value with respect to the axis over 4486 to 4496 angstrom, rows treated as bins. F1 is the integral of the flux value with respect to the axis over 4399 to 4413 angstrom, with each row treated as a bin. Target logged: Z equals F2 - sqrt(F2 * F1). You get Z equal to -25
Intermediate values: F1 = 336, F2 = 283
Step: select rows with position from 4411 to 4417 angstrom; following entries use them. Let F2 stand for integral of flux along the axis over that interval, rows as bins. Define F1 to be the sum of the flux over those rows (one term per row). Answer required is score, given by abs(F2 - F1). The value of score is 1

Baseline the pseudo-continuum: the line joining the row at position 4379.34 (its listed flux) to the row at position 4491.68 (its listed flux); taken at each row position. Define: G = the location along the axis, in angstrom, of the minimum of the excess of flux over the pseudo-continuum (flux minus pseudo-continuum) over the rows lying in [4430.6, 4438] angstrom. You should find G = 4436.18 angstrom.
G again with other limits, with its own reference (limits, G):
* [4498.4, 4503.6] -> 4502.04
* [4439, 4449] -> 4443.33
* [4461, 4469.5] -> 4462.81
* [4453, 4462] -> 4456.65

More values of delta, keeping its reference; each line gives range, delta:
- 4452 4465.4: 4456.65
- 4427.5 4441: 4436.18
